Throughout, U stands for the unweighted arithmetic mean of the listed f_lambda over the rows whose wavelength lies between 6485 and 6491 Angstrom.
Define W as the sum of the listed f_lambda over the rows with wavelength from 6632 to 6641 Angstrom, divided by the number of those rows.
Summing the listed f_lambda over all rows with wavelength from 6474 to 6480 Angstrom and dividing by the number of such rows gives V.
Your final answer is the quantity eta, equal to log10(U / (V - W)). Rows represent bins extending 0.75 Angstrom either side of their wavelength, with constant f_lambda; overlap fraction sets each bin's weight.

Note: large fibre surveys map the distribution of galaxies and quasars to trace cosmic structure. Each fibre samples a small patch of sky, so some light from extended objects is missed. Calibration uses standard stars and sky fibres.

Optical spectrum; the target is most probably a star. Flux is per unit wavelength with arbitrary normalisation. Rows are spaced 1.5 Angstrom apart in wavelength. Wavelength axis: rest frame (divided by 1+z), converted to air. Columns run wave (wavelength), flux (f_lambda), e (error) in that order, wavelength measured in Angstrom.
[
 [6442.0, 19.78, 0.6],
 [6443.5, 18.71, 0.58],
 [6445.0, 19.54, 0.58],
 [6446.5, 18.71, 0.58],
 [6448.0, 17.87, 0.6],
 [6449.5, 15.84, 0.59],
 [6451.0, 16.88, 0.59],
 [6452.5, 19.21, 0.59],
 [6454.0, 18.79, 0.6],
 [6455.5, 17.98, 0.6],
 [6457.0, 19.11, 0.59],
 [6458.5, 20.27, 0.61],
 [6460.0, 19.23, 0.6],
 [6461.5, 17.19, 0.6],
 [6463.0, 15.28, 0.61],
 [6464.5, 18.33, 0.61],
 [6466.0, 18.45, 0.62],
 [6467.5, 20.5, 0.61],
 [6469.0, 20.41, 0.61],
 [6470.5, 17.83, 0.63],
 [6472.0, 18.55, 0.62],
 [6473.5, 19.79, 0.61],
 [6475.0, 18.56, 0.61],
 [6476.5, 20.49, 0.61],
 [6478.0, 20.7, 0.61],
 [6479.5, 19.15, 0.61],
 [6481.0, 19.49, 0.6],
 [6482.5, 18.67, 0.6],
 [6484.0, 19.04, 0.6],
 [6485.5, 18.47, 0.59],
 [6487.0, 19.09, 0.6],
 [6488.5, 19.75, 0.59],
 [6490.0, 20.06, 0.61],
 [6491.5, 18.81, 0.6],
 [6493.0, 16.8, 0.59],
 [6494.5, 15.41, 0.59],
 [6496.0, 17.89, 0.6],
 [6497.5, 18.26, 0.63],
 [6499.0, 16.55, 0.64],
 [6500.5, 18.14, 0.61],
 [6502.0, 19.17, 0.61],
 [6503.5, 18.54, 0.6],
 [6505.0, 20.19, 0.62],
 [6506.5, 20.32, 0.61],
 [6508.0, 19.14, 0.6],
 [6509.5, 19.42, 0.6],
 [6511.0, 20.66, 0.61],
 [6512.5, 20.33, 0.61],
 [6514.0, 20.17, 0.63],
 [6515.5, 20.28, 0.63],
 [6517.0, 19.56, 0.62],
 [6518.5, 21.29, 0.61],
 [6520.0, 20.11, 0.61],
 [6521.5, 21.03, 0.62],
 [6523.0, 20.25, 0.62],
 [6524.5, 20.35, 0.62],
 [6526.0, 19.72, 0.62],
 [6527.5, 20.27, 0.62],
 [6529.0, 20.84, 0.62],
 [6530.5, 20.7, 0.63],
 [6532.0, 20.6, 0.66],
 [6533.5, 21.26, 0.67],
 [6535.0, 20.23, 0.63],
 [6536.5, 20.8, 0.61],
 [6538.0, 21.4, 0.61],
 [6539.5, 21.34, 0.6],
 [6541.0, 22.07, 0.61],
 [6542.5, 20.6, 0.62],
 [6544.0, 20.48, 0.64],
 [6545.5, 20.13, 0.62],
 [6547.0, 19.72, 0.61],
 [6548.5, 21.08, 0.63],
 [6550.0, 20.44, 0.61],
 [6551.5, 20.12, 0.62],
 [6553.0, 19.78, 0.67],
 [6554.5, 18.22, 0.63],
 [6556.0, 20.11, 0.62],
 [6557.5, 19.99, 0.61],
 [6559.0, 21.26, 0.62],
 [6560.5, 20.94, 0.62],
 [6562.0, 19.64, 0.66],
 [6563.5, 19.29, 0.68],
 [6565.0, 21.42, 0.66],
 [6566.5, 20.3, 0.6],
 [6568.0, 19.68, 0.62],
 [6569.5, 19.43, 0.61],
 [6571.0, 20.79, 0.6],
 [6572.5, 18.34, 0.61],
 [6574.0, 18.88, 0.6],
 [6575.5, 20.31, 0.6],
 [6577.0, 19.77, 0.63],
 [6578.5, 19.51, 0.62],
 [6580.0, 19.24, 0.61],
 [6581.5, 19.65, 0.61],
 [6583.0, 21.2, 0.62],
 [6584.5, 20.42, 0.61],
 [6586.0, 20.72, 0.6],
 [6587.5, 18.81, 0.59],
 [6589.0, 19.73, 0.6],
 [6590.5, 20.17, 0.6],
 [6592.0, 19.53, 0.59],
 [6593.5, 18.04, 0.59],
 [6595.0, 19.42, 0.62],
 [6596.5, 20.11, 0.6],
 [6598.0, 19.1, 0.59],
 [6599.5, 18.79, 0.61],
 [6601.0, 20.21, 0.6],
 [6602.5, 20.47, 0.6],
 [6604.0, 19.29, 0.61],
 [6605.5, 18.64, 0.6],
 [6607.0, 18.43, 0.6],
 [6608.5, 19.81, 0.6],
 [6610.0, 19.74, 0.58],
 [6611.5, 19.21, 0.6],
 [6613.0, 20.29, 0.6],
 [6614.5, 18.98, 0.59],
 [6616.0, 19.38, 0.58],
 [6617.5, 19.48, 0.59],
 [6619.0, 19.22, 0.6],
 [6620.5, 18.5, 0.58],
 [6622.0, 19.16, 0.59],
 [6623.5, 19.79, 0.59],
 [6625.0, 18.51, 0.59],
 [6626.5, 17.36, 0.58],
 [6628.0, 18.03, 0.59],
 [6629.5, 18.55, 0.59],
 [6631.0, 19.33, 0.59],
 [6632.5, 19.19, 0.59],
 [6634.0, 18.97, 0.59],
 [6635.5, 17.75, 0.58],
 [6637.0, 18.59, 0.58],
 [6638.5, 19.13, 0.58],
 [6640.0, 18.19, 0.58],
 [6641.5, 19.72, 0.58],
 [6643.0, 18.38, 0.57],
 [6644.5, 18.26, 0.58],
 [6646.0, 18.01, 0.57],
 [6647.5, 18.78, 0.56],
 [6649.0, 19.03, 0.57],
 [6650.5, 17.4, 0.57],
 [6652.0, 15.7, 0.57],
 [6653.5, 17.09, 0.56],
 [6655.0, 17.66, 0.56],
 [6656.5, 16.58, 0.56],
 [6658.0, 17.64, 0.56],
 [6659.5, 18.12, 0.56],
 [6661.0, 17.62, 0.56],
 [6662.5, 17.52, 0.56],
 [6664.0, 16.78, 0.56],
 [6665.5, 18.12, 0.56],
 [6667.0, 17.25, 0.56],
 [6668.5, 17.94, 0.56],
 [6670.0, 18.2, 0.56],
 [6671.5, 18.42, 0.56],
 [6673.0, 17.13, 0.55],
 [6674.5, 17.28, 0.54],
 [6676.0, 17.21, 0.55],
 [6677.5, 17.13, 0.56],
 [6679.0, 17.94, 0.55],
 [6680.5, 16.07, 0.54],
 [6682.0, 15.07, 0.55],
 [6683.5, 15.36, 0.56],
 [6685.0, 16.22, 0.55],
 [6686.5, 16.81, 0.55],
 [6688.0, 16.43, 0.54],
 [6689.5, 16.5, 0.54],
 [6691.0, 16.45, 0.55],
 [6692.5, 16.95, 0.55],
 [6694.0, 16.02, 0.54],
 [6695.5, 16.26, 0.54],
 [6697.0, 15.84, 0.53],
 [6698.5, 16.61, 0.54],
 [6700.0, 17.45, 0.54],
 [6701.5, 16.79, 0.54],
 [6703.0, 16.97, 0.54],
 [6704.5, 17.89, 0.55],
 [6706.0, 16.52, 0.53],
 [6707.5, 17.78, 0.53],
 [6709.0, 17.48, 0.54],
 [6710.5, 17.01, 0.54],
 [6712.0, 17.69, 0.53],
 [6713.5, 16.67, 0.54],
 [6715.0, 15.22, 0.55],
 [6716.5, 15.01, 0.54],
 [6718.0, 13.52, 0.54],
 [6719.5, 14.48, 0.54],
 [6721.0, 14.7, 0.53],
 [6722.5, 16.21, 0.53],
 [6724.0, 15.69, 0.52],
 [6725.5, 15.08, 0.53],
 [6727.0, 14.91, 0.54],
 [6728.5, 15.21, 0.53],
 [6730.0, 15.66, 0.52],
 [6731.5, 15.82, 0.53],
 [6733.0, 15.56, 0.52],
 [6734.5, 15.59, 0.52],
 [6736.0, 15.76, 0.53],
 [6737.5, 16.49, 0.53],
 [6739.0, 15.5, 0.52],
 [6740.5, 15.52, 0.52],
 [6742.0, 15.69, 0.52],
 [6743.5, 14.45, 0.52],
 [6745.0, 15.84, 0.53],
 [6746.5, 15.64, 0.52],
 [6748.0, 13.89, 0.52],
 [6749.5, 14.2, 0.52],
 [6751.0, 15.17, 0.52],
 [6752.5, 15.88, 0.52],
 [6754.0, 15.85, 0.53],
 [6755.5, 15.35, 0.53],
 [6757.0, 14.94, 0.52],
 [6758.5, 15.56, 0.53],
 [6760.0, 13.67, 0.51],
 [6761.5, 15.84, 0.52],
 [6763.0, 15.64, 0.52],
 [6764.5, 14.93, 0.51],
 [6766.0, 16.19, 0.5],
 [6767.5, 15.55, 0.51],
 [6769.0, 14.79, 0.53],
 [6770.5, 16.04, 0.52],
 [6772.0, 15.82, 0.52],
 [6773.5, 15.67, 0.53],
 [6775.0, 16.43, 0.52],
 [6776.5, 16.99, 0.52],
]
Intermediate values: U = 19.3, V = 19.7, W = 18.6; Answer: 1.2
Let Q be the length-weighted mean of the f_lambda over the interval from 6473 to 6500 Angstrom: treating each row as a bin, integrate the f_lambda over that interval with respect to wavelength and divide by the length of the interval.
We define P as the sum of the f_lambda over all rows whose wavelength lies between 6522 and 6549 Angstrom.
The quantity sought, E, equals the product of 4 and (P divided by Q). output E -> 80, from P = 372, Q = 18.7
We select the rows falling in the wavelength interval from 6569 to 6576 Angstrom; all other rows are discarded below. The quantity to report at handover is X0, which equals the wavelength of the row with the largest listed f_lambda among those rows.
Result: 6571.0 Angstrom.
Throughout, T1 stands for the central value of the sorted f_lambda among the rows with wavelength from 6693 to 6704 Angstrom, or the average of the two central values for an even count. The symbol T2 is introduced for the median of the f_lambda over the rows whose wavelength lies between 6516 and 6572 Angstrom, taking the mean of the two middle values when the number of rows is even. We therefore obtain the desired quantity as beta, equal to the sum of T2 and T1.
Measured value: 37.0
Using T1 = 16.6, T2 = 20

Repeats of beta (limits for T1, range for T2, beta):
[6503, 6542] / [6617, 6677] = 38.5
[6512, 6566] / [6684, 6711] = 37.0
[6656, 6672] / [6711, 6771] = 33.2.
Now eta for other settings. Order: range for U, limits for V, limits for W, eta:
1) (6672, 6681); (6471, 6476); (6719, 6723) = 0.6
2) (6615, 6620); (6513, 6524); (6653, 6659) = 0.8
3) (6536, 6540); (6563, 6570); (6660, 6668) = 0.9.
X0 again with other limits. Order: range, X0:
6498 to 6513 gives 6511.0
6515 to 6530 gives 6518.5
